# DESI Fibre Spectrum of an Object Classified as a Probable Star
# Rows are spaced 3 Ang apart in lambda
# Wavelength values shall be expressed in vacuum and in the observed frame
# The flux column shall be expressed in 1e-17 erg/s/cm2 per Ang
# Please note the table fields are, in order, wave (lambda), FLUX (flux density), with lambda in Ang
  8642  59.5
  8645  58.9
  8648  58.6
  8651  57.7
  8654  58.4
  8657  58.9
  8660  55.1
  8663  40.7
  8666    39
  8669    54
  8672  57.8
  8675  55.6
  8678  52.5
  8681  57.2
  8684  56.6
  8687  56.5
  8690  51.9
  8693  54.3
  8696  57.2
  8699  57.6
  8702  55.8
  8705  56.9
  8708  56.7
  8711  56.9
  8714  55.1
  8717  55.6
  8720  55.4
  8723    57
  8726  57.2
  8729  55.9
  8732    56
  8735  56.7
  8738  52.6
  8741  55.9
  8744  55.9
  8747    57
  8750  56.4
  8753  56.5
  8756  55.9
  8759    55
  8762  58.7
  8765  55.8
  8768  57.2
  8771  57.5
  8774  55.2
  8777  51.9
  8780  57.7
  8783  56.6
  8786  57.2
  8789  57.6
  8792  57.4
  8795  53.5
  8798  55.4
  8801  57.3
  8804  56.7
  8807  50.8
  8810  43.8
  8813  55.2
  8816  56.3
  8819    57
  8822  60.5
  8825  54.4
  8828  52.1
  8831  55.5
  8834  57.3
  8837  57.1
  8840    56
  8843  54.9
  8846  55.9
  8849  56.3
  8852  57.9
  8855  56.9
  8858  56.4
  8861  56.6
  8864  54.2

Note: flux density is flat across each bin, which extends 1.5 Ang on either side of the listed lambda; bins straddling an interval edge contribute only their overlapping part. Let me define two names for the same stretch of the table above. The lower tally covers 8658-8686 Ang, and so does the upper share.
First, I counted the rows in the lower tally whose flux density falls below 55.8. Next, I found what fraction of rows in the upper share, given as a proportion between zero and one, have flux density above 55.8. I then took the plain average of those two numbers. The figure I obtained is 3.2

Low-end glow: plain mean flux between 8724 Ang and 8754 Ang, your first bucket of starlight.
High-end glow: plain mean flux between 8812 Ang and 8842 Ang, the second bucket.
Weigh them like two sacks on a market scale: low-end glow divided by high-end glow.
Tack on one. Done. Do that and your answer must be 1.998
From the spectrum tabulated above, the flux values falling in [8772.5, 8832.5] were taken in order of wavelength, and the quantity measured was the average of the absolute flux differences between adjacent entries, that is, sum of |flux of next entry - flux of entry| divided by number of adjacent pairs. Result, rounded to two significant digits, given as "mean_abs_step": 3.2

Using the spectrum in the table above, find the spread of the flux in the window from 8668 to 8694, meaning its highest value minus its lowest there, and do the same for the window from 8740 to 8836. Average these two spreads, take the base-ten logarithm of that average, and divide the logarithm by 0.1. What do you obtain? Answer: 10.5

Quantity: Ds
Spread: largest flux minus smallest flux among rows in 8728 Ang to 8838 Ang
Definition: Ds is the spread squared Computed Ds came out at 279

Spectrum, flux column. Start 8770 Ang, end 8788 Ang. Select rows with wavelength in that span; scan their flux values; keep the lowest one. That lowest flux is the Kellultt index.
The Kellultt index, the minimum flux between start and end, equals 51.9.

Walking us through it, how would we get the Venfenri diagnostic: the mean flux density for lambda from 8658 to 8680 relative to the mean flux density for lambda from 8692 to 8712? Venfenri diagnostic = 0.90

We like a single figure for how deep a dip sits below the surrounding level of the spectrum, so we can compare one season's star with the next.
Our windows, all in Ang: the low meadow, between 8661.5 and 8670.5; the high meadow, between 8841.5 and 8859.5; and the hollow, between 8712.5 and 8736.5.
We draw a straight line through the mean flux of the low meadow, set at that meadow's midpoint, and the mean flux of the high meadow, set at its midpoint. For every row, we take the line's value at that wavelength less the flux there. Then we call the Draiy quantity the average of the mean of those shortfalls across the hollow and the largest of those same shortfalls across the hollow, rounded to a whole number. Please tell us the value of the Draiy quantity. -8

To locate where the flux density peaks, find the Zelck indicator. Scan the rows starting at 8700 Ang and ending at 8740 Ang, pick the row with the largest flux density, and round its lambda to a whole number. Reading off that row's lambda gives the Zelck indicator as 8726 Ang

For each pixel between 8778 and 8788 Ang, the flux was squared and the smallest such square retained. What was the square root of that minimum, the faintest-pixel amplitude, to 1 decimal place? 56.6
